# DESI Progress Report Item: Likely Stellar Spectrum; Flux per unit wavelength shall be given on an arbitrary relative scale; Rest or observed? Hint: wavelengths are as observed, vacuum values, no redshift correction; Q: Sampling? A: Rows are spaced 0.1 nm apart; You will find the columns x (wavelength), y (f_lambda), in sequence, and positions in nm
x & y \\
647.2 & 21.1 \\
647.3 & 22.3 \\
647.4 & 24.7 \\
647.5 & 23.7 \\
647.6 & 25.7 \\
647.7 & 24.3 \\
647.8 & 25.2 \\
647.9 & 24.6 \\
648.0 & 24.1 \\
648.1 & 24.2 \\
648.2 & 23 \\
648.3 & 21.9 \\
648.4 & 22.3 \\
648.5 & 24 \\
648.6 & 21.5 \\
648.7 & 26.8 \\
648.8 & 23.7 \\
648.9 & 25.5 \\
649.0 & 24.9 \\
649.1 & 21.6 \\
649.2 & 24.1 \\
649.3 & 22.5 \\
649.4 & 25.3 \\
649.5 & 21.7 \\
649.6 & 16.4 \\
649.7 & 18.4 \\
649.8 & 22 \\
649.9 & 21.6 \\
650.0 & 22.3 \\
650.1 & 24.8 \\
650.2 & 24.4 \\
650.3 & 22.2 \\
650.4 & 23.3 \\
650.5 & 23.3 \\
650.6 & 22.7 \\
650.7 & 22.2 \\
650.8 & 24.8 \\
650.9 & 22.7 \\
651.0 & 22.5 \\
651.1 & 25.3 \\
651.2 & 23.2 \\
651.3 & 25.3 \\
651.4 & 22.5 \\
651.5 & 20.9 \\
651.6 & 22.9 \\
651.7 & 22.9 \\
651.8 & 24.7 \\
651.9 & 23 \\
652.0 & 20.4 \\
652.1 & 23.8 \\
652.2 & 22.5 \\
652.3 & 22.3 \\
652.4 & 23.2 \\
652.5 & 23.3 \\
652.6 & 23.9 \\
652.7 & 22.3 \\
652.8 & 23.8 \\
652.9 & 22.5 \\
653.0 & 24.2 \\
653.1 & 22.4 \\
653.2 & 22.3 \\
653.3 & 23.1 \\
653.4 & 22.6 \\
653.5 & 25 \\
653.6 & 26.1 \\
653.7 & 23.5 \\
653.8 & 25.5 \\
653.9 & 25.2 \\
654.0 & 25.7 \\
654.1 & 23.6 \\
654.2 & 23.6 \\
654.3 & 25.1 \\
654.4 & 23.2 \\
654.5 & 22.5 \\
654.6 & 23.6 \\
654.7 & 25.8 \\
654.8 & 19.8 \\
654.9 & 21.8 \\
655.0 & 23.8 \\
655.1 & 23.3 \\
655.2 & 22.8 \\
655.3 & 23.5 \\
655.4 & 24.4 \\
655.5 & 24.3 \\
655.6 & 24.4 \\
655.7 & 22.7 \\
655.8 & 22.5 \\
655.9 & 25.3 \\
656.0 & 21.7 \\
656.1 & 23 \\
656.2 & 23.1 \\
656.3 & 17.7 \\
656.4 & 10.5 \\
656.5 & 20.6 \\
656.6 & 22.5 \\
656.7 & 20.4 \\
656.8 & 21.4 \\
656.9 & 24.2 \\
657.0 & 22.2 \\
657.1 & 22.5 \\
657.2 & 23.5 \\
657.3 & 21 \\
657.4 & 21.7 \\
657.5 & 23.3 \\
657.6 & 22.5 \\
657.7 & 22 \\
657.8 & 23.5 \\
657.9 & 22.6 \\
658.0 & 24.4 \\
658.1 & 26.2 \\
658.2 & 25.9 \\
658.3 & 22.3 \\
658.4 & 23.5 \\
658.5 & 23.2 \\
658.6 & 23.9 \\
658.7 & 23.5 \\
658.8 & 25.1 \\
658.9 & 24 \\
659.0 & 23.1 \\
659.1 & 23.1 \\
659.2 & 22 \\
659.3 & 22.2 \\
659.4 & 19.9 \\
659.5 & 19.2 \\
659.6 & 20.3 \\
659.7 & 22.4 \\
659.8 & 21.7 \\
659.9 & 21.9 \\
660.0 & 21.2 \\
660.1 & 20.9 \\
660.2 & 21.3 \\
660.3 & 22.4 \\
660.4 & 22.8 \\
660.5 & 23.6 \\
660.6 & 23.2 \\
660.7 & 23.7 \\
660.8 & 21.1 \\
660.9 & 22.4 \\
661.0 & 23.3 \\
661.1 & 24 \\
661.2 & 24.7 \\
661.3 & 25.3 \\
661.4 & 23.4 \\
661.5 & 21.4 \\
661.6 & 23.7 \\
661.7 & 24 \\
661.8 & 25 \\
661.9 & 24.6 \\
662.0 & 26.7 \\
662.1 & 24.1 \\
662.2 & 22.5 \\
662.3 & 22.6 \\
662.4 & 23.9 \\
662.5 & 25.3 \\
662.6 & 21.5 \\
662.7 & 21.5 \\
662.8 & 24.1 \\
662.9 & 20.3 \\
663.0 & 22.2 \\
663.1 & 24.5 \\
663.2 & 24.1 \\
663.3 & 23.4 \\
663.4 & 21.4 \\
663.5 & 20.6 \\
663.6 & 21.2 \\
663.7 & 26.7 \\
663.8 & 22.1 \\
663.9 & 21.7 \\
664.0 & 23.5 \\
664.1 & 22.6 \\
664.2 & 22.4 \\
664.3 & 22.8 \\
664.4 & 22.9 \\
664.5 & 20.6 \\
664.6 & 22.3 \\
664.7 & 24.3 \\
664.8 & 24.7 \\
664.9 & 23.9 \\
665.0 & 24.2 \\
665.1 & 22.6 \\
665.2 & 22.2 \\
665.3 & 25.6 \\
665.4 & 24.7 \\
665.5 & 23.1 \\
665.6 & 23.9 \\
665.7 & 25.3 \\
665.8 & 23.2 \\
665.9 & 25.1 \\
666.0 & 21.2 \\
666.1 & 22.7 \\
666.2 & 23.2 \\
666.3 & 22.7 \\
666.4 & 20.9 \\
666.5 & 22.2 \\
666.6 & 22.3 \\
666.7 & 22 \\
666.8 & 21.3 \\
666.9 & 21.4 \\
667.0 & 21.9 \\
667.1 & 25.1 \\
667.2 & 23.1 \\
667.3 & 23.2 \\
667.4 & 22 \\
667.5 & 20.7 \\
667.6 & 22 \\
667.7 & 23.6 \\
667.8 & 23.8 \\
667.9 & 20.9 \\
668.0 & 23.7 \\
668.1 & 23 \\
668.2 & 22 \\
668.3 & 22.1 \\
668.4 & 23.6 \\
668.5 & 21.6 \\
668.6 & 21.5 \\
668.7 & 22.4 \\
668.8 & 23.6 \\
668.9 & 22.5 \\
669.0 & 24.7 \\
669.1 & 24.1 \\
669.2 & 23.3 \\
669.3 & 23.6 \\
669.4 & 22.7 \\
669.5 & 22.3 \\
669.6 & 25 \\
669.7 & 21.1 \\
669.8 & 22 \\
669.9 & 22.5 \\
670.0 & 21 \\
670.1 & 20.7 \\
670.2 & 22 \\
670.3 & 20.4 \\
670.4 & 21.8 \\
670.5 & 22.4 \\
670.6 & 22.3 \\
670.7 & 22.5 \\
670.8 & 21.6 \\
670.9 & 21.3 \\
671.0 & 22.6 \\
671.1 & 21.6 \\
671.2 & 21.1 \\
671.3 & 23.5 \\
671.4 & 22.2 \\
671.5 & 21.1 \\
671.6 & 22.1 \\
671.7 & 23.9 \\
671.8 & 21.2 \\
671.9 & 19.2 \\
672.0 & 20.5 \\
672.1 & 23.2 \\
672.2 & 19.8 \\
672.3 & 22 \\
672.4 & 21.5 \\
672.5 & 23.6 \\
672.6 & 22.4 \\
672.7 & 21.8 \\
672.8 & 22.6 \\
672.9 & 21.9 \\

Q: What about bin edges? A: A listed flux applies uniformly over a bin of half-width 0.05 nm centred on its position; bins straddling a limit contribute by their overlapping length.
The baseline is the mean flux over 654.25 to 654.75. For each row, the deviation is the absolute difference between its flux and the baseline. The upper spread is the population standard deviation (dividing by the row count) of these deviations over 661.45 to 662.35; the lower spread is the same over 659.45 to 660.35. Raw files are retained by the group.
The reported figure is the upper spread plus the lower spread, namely 1.93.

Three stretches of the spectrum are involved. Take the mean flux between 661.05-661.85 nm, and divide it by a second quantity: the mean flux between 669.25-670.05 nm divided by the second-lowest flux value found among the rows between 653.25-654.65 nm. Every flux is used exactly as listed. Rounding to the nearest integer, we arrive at 24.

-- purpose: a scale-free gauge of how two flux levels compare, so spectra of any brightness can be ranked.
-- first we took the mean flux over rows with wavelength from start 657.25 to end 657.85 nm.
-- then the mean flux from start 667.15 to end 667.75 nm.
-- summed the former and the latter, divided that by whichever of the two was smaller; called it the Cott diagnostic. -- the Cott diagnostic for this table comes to 2.00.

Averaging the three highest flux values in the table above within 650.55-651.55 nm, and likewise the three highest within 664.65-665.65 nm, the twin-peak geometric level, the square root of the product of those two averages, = 25.1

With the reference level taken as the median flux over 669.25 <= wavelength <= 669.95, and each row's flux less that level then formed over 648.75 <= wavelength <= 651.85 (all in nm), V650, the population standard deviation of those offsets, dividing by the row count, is 1.94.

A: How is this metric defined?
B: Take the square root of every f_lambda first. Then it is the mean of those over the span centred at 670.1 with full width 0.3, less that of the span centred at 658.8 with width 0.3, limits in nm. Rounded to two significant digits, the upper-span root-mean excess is -0.31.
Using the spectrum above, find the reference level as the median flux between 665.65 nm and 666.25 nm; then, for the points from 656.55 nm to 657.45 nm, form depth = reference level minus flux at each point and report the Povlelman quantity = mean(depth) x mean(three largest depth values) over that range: 2.4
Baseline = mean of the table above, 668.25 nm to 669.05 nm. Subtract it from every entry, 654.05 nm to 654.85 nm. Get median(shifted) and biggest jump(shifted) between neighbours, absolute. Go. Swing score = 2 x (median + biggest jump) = 14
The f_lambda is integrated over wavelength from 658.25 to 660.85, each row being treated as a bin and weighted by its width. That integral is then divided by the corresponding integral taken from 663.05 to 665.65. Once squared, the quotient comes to 0.93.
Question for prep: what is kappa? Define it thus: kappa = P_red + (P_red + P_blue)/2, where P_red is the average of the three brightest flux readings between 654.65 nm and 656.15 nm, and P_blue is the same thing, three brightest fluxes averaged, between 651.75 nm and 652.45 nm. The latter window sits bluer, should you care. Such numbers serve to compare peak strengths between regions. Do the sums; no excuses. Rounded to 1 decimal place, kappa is 49.7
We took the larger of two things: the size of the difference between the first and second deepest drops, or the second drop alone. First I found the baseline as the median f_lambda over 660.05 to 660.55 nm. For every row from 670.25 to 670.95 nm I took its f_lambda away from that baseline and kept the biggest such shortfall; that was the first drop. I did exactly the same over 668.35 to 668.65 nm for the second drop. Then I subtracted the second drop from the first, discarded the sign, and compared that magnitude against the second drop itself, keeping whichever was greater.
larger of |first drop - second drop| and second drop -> 1.1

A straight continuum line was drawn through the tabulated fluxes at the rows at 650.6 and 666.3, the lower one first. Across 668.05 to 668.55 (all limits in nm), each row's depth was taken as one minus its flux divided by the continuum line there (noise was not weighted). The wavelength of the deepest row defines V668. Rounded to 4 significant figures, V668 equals 668.5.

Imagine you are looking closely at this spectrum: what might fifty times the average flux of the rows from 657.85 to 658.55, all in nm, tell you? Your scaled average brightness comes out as 1201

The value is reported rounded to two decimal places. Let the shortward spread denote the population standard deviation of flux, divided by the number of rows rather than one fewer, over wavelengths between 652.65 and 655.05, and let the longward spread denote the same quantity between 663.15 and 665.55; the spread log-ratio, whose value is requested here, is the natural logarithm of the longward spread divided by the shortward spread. 0.01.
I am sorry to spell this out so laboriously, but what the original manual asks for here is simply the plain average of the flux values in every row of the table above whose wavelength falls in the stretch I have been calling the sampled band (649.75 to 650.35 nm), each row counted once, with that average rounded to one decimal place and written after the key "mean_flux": 22.9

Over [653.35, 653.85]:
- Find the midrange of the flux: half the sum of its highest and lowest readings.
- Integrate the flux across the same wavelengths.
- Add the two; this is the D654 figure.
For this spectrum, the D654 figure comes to 36.6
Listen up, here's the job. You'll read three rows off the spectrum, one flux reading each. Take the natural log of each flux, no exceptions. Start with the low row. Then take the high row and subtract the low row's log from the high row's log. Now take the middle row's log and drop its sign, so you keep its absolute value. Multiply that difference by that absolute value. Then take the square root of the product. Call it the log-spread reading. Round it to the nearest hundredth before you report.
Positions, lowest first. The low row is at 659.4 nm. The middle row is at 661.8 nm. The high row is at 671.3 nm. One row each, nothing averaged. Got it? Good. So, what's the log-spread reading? 0.73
